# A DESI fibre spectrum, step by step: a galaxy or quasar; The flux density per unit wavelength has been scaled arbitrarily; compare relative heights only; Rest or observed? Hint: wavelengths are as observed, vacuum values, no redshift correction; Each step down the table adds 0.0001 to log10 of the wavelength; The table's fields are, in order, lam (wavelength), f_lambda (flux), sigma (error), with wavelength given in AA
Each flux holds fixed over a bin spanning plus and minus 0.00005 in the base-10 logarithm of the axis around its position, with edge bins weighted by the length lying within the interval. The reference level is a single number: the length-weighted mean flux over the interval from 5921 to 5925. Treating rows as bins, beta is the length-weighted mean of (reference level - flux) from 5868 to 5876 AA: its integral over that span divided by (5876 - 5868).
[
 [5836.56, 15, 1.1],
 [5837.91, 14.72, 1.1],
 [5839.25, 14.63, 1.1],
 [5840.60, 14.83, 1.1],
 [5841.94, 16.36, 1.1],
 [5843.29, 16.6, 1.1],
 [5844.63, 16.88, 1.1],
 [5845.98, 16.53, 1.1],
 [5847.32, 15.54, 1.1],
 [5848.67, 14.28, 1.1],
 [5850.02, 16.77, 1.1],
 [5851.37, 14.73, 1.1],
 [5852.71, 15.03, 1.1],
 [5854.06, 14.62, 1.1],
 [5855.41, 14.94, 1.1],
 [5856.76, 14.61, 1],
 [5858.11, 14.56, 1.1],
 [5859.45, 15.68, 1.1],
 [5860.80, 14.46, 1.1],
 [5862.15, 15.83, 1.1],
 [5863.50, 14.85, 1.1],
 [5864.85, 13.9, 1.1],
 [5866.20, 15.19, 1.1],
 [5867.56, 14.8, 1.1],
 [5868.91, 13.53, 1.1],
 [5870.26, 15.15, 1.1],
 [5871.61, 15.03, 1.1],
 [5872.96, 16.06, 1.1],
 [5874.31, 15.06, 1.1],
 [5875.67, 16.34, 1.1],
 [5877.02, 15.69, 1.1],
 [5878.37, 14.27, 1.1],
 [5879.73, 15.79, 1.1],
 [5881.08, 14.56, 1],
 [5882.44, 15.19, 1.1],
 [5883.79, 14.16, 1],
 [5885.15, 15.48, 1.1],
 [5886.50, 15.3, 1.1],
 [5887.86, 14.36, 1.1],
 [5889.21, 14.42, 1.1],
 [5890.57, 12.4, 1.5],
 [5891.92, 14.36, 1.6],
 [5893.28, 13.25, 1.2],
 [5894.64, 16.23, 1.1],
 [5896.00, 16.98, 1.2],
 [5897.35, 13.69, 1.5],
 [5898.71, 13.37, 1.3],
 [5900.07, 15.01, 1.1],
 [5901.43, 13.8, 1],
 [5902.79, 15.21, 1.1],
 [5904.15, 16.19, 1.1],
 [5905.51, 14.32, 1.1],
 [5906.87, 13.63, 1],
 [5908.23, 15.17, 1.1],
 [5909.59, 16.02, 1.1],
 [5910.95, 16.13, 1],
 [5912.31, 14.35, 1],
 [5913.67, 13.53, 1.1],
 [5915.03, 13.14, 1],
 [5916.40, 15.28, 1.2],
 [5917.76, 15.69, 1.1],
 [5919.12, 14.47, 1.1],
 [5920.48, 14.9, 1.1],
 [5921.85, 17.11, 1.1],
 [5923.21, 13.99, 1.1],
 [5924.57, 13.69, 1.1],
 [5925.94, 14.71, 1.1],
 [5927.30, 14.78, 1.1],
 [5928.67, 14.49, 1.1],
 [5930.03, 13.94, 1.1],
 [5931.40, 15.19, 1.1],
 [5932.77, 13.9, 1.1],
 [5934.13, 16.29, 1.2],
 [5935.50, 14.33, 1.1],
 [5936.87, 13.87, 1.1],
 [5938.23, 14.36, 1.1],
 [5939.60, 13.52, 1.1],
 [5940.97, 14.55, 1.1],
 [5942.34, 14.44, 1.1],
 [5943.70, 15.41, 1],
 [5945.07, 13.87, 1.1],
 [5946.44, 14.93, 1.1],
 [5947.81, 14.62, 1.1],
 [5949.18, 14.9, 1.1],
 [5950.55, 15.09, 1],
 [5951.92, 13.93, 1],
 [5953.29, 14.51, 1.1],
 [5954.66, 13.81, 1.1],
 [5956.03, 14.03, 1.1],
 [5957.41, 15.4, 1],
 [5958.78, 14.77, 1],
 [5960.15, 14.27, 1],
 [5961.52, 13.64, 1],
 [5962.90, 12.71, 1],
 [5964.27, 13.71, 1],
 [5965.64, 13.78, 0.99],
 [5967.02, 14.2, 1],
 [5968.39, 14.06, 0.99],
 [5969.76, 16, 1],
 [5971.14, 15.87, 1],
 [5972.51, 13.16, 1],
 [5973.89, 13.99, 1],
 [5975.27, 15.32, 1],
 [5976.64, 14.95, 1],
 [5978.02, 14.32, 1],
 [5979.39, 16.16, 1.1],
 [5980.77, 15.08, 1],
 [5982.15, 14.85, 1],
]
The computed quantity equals -0.12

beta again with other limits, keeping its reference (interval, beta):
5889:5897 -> 0.43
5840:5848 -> -1.12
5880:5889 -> 0.15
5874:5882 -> -0.28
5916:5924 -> -0.21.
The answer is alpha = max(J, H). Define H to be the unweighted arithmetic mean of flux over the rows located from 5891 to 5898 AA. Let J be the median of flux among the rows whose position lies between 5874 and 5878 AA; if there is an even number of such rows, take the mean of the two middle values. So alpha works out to 15.7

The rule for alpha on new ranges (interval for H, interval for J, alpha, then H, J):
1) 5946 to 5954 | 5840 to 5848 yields 16.4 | 14.66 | 16.4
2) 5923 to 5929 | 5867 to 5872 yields 14.9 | 14.33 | 14.9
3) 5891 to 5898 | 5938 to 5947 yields 14.9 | 14.90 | 14.4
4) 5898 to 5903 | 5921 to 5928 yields 14.7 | 14.35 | 14.7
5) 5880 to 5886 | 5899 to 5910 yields 15.1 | 14.85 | 15.1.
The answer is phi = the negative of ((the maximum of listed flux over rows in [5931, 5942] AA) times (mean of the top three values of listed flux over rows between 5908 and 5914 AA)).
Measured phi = -257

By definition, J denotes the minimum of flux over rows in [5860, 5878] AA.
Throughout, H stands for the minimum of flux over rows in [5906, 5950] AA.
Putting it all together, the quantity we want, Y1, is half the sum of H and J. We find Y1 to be 13.3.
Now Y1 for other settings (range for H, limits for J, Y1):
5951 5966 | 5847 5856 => 13.5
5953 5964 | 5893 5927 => 12.9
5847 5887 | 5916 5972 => 13.1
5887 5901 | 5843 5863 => 13.3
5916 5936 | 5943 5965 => 13.2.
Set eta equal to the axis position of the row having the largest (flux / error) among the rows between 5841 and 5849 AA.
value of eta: 5844.63 AA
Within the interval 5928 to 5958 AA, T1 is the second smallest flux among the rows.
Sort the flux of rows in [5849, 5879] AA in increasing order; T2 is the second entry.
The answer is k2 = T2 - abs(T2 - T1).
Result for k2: 13.8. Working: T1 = 13.81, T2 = 13.9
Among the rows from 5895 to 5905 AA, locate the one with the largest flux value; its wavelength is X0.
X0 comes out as 5896.00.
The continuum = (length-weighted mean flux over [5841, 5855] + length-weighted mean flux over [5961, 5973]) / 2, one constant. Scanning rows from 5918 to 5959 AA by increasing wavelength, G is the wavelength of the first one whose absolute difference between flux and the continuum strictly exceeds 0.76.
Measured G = 5921.85 AA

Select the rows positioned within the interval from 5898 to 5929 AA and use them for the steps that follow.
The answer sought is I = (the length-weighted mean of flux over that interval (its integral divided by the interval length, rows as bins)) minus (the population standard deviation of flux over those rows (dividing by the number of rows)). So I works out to 13.7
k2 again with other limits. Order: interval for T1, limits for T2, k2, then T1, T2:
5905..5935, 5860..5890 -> 13.5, 13.53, 13.9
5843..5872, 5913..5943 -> 13.1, 13.9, 13.52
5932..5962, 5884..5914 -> 12.9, 13.64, 13.25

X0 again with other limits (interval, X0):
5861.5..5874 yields 5872.96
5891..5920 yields 5896.00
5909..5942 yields 5921.85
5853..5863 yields 5862.15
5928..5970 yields 5934.13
